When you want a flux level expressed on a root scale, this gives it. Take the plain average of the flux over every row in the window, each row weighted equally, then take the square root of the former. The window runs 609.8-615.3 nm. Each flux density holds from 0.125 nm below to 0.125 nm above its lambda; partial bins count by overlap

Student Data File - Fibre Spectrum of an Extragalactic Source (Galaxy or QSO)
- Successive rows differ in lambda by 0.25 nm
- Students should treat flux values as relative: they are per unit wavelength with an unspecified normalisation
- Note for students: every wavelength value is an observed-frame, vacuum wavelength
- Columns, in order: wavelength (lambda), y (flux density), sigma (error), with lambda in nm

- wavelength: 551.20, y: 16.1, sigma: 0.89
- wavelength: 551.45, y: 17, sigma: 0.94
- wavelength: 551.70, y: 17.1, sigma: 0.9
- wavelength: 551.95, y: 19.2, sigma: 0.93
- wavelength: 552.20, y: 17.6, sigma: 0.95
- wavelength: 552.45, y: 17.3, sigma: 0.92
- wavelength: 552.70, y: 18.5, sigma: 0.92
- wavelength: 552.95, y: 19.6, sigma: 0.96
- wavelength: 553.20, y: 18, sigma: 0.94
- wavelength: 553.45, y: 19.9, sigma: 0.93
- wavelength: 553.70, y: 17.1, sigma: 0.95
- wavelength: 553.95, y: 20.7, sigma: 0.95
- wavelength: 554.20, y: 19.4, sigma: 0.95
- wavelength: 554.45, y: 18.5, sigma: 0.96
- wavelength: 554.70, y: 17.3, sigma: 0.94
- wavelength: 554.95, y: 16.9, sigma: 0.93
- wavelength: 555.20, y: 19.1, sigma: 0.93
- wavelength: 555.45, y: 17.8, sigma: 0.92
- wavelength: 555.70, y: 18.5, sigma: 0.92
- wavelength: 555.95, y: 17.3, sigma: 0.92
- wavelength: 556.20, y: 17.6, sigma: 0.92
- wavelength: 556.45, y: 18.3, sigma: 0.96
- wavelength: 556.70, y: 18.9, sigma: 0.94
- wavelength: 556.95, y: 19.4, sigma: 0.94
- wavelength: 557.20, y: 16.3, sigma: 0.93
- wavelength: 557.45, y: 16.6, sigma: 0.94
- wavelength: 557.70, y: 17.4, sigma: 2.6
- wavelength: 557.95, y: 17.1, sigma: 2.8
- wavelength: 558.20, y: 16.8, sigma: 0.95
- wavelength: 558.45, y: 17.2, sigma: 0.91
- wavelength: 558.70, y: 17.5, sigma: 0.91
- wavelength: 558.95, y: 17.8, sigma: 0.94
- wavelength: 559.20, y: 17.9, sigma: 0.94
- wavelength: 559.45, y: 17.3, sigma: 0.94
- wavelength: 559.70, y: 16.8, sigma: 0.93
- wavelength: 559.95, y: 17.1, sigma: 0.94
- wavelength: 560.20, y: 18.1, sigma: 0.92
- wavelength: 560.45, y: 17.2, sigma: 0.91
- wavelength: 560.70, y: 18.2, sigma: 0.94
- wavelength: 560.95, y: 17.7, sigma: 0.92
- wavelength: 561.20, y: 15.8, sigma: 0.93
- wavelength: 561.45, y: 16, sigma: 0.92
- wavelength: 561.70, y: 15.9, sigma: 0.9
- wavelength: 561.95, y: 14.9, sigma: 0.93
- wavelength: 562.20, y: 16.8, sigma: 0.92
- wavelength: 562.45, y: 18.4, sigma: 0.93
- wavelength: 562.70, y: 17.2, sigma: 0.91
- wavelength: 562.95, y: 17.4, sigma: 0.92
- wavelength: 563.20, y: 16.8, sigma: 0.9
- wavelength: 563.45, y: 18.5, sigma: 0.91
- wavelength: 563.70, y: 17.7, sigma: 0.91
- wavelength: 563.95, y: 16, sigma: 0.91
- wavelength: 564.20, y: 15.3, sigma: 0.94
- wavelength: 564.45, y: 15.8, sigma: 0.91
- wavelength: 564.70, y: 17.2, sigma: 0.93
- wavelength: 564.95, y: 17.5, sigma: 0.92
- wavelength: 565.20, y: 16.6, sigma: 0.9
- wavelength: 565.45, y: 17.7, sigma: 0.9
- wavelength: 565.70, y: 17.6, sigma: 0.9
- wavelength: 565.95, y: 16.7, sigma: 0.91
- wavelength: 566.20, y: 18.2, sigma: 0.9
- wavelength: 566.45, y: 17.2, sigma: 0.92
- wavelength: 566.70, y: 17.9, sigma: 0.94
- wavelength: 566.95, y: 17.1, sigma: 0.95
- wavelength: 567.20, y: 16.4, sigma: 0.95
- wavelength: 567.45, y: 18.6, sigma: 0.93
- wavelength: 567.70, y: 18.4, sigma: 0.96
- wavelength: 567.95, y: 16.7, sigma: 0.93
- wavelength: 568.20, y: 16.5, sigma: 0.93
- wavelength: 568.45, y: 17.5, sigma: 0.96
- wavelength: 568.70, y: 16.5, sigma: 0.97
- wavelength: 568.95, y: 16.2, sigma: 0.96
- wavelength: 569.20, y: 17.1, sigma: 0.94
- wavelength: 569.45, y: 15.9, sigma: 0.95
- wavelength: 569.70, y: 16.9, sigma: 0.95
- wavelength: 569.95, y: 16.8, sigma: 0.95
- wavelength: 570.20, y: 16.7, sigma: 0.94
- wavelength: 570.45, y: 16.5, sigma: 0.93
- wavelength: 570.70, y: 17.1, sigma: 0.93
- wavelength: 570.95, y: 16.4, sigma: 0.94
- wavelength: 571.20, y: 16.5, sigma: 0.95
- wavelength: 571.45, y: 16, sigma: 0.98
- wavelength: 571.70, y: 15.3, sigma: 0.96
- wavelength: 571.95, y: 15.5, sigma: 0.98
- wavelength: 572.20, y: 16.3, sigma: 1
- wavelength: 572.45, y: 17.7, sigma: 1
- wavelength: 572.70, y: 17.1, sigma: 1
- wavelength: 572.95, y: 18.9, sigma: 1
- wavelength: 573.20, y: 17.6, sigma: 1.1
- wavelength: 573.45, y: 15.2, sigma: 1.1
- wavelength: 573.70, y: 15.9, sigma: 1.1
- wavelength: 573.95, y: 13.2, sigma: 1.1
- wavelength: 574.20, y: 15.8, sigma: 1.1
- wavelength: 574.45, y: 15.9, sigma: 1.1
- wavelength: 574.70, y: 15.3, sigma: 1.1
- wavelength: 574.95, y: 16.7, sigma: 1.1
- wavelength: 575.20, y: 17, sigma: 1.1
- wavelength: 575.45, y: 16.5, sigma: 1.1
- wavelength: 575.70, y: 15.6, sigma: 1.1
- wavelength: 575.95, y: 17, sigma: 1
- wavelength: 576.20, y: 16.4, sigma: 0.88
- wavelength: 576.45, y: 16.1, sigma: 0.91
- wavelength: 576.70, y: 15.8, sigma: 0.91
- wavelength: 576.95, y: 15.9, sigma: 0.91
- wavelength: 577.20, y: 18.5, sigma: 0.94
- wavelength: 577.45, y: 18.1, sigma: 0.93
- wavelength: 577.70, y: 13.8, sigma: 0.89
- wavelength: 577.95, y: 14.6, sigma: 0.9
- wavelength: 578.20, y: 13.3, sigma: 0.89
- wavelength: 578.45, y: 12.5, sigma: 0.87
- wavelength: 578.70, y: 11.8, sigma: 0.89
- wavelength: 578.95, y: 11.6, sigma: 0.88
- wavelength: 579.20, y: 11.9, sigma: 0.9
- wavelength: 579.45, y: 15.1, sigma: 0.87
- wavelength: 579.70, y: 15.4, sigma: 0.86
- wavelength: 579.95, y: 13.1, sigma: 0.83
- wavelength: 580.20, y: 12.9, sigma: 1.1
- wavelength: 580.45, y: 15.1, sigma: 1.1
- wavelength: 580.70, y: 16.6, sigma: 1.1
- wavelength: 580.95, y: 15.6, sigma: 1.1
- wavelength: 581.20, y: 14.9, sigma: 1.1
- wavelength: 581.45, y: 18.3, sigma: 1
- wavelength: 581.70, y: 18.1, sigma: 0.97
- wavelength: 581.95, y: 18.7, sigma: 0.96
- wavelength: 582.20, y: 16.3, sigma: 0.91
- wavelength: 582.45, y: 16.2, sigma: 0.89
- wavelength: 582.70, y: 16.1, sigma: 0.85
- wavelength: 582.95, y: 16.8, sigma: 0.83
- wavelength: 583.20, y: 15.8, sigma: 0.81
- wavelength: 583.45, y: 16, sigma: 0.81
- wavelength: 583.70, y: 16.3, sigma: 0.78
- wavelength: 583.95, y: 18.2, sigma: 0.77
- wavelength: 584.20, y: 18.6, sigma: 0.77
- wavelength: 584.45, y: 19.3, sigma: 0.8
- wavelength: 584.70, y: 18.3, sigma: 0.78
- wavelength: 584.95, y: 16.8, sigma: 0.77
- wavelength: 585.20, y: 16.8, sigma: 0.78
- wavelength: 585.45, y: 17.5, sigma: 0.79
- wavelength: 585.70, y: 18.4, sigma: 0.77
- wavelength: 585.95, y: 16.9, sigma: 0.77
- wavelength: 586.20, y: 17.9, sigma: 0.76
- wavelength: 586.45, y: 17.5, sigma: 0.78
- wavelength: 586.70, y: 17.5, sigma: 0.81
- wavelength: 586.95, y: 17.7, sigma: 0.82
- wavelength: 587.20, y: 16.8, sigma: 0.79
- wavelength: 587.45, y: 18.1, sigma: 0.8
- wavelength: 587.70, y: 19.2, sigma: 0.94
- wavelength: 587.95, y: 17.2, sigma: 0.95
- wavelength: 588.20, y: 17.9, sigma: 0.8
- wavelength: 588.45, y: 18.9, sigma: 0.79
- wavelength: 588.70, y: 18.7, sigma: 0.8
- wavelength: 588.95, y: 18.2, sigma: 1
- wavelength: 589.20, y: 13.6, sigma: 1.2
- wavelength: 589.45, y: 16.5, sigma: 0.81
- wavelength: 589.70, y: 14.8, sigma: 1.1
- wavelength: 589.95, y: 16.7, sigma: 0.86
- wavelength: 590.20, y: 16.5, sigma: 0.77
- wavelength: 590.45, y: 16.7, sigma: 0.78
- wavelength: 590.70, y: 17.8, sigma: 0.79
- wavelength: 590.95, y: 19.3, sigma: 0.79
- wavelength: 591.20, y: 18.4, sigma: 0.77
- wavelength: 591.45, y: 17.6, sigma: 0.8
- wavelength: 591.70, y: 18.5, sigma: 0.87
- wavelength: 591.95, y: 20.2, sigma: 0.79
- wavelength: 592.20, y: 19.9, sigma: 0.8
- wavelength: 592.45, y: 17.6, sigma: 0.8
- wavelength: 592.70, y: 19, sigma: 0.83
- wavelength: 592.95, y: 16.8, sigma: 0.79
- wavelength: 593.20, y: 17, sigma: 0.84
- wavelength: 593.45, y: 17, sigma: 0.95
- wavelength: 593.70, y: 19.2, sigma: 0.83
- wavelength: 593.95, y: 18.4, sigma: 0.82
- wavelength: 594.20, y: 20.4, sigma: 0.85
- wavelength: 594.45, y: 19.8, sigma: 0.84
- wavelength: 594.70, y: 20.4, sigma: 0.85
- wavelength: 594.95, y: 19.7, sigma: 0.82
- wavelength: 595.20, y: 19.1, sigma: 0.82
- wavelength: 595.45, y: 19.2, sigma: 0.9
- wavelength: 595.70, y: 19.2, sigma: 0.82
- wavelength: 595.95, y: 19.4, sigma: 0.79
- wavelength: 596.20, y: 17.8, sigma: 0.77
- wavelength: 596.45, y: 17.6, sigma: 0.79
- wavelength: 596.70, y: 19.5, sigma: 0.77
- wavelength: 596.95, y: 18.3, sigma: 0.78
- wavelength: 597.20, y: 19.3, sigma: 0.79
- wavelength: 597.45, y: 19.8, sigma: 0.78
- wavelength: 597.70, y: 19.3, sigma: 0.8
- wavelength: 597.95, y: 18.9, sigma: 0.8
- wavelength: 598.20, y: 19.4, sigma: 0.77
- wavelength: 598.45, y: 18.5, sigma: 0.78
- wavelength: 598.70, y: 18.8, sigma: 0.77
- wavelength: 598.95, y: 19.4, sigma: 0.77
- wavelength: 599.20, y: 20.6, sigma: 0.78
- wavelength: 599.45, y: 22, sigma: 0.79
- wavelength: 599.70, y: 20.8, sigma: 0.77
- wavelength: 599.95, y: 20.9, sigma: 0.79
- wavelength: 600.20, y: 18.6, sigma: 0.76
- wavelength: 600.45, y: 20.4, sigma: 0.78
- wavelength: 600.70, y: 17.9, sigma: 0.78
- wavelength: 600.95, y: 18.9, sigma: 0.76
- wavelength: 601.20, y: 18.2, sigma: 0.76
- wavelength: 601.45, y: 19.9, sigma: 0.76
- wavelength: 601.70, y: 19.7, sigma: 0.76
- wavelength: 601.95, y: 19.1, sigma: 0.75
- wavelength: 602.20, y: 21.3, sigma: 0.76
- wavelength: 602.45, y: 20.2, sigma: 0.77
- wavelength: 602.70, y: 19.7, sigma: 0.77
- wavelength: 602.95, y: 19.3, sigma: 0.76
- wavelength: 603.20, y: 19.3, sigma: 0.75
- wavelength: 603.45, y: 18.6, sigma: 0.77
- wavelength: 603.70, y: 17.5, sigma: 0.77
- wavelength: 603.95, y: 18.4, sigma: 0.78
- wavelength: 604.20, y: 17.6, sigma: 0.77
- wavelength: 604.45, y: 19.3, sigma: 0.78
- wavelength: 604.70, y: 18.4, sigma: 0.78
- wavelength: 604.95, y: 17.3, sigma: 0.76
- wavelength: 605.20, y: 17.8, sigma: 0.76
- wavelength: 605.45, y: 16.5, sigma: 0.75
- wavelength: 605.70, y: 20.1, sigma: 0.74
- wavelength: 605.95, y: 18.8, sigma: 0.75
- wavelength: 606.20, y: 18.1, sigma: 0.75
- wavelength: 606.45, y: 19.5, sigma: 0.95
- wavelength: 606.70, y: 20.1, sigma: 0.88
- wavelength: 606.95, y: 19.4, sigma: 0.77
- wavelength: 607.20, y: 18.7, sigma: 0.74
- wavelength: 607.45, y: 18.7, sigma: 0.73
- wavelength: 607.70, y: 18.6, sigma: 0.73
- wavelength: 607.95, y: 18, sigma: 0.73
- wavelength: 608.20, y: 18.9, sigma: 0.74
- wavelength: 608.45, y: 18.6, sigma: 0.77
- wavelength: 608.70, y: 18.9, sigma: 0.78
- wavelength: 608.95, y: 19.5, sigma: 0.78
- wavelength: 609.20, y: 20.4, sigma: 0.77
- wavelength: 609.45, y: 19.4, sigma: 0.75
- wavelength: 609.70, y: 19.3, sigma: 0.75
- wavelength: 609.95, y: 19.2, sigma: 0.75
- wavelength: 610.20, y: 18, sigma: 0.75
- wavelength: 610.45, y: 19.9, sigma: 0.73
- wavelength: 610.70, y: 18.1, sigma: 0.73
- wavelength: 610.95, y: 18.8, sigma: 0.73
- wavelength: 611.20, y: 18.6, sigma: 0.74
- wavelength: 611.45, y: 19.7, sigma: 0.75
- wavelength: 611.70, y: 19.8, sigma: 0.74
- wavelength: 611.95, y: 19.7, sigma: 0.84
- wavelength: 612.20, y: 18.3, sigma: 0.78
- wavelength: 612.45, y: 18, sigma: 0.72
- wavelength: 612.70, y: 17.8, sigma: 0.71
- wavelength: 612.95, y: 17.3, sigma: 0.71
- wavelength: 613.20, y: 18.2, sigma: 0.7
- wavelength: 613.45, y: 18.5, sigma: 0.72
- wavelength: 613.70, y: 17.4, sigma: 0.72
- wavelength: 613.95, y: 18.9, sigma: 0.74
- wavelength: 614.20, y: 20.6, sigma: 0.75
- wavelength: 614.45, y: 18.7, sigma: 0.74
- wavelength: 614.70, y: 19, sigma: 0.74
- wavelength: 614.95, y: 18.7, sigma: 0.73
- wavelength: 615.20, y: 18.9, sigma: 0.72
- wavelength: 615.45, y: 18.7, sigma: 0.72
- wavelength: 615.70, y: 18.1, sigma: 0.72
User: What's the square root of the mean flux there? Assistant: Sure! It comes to 4.33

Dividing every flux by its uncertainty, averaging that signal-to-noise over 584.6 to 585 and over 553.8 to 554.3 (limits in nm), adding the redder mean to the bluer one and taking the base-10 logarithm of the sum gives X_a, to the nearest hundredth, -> 1.64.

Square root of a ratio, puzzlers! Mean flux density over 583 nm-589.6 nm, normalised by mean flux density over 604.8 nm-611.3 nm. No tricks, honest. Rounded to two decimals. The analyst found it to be 0.96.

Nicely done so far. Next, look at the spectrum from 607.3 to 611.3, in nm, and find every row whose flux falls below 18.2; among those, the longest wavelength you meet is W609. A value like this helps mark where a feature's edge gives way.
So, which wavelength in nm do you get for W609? 610.70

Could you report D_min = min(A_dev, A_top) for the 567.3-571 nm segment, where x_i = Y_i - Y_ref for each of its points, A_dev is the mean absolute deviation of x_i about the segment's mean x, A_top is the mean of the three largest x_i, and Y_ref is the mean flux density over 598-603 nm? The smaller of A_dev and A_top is -1.5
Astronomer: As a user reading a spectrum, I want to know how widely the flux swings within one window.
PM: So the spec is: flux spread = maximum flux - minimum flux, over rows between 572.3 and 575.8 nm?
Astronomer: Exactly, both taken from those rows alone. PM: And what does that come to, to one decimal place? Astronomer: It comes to 5.7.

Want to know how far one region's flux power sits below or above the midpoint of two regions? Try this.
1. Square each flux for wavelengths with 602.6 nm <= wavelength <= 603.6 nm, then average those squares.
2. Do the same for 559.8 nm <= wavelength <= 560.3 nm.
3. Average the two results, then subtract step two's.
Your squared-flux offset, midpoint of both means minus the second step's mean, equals 30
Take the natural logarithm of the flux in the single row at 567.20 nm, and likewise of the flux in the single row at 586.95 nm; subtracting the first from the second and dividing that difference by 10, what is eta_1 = 0.0076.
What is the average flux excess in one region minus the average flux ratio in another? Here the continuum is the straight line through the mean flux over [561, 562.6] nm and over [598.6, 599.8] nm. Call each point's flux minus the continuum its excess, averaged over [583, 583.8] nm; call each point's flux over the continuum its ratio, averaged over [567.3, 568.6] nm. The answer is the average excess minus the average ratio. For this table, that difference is -3.6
